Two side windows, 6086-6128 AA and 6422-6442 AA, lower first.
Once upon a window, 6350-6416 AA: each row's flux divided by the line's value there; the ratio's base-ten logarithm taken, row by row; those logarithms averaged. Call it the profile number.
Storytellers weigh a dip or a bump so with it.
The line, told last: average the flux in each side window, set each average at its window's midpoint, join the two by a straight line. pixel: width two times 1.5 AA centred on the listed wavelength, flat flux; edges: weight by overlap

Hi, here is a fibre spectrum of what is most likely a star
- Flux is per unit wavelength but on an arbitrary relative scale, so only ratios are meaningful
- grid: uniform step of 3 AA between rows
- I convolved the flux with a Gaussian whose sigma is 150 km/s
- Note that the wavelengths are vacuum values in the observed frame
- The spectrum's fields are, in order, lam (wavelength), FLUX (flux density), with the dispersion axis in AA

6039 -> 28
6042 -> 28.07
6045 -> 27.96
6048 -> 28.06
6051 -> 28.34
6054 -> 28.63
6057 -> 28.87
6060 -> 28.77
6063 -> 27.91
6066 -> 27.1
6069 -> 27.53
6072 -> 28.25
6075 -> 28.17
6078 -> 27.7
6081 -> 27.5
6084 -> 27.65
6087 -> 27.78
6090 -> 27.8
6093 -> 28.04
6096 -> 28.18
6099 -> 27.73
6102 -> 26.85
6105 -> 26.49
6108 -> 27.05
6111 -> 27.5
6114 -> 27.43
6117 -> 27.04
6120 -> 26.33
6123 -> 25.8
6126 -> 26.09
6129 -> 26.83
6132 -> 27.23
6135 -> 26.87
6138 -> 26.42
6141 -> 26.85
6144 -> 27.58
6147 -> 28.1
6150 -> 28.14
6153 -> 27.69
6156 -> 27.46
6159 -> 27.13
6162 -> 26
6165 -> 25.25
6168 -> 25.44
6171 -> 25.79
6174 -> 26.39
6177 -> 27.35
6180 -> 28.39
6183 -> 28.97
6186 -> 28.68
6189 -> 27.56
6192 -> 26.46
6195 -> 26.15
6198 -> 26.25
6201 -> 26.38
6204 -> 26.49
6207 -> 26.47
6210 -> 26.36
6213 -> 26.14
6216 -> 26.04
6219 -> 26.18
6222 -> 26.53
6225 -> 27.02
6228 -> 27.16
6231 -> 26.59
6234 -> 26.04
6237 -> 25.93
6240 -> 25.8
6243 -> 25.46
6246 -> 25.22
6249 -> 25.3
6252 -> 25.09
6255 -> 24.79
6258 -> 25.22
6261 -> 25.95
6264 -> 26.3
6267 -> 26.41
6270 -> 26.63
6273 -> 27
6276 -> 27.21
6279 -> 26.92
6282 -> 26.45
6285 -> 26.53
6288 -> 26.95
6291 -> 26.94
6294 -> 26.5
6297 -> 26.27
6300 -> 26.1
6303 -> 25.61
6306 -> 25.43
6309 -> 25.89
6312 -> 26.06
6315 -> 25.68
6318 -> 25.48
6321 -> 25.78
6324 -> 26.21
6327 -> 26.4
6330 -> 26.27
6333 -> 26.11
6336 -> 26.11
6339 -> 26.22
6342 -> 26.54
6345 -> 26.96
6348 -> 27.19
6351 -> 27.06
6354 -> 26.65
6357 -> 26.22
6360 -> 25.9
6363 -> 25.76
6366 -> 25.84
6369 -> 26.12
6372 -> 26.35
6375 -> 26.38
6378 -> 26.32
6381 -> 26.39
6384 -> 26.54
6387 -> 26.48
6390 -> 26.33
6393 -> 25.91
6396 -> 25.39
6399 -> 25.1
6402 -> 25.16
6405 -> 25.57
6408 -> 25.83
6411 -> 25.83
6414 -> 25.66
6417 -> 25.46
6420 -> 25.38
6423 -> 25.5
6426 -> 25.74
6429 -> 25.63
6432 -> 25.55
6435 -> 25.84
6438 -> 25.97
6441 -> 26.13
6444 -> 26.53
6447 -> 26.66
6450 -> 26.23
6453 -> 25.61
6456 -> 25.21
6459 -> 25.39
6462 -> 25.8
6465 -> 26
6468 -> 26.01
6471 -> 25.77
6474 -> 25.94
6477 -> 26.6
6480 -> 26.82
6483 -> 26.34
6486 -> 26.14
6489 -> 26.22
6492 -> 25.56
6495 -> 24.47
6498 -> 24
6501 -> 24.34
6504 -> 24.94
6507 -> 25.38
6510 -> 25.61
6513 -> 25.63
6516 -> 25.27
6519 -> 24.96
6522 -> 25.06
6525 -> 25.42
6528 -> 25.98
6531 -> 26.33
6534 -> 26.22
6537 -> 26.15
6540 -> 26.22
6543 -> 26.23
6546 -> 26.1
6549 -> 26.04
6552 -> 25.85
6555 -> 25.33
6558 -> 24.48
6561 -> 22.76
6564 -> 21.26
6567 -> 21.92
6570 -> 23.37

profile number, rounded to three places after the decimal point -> 0.001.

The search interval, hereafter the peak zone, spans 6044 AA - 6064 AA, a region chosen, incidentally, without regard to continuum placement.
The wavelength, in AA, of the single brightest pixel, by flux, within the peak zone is 6057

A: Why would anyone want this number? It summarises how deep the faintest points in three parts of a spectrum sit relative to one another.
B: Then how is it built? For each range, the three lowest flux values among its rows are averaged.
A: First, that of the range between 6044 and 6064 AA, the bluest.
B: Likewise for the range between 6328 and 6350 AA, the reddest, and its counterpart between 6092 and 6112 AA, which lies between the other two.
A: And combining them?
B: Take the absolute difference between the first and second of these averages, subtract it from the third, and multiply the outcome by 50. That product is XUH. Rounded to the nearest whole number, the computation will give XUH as 1248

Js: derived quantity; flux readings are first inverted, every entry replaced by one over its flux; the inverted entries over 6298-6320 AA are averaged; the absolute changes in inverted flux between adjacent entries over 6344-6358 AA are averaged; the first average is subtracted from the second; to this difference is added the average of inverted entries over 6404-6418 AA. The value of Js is 0.0005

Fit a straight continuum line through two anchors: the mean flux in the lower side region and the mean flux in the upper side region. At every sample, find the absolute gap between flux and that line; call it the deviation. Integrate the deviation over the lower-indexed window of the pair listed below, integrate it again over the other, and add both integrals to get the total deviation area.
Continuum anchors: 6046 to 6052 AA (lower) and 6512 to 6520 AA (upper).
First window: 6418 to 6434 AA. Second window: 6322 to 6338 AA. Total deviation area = 8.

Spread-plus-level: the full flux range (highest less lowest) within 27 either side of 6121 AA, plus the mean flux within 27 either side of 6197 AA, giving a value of 29.2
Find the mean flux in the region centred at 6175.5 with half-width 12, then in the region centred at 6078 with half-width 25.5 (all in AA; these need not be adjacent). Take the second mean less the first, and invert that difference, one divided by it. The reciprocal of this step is 1.1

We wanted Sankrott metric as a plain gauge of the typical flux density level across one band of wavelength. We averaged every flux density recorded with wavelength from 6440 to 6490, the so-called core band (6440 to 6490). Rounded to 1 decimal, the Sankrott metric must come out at 26.1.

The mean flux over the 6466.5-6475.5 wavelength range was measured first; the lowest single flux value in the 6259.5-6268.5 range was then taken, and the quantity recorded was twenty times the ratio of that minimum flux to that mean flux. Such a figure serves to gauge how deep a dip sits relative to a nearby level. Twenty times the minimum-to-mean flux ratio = 20.03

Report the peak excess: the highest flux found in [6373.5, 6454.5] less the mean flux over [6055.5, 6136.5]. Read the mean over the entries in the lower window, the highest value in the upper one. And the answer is -0.8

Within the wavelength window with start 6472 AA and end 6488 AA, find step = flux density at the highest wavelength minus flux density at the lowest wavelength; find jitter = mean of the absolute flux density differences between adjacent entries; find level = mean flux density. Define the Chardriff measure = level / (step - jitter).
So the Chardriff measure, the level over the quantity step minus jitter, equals -139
